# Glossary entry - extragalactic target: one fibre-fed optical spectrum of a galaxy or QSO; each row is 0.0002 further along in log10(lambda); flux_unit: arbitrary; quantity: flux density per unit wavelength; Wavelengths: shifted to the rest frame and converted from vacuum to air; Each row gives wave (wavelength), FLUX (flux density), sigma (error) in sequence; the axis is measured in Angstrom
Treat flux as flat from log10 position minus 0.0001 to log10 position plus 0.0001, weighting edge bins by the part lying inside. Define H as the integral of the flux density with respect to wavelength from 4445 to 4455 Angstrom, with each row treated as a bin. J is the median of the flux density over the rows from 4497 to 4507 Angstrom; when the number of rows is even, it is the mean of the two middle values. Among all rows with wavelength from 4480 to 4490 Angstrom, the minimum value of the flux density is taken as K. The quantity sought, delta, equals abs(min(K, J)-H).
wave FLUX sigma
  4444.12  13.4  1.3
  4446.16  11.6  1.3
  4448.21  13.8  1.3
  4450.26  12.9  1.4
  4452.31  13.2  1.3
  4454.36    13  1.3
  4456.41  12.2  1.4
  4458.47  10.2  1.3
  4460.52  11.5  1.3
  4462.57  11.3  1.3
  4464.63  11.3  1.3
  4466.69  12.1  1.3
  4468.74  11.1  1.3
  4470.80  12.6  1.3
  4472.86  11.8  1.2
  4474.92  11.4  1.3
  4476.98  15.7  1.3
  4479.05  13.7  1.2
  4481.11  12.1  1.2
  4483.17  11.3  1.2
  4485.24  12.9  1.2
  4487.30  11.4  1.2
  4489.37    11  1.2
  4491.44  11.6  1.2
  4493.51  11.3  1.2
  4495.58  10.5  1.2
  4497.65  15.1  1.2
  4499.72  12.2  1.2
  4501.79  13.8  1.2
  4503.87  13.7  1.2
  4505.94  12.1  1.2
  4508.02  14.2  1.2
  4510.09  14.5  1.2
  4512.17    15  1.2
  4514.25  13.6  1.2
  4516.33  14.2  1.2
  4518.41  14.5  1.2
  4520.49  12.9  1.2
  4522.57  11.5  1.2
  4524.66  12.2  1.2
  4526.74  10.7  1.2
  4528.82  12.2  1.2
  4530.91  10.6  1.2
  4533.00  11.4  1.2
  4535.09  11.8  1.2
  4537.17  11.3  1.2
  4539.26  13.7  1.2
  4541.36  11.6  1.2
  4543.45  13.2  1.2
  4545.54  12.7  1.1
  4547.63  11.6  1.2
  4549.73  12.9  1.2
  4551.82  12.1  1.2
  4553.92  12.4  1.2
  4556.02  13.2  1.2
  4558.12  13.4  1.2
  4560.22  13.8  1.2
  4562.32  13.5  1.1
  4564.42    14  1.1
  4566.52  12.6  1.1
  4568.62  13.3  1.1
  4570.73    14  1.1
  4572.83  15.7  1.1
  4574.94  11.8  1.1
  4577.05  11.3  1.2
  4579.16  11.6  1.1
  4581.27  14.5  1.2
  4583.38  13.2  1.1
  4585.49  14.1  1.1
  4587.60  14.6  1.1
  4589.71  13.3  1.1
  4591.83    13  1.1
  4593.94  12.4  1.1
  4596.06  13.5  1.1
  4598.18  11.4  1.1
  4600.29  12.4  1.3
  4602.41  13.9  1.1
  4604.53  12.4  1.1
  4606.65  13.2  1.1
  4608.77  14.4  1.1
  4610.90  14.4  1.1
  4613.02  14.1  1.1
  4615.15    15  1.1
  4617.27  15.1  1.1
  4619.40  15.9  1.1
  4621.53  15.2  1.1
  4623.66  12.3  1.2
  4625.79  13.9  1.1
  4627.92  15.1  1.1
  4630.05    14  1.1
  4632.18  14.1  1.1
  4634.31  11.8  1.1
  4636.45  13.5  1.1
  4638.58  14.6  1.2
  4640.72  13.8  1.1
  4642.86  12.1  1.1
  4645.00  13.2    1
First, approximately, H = 129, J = 13.70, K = 11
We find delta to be 118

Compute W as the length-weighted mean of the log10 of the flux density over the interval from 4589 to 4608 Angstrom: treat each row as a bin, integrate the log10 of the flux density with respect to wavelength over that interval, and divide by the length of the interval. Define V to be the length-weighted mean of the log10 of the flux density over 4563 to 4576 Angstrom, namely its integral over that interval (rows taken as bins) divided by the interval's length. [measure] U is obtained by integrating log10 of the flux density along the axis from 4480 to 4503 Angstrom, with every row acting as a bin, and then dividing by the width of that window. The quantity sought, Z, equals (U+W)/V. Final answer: 1.937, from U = 1.081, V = 1.13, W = 1.11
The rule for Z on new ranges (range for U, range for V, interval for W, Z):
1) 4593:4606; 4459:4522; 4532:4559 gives 1.996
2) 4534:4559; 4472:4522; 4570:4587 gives 1.999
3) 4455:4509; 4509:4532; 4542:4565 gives 1.983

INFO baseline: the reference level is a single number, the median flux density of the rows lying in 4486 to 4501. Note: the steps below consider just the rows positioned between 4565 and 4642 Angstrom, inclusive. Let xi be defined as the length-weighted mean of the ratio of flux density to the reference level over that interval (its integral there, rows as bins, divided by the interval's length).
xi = 1.19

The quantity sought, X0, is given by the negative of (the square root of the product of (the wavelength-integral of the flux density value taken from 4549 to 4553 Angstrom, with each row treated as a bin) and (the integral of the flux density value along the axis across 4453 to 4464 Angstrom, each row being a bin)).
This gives -80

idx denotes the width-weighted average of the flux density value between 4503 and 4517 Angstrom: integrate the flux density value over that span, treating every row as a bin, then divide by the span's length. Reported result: 13.9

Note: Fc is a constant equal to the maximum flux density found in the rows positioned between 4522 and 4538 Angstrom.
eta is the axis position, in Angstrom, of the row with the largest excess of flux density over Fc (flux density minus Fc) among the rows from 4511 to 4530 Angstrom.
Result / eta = 4512.17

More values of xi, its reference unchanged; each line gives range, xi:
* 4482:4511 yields 1.10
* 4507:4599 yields 1.13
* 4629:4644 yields 1.18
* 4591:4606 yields 1.12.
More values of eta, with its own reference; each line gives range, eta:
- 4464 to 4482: 4476.98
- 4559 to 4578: 4572.83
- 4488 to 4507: 4497.65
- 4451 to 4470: 4452.31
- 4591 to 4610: 4608.77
